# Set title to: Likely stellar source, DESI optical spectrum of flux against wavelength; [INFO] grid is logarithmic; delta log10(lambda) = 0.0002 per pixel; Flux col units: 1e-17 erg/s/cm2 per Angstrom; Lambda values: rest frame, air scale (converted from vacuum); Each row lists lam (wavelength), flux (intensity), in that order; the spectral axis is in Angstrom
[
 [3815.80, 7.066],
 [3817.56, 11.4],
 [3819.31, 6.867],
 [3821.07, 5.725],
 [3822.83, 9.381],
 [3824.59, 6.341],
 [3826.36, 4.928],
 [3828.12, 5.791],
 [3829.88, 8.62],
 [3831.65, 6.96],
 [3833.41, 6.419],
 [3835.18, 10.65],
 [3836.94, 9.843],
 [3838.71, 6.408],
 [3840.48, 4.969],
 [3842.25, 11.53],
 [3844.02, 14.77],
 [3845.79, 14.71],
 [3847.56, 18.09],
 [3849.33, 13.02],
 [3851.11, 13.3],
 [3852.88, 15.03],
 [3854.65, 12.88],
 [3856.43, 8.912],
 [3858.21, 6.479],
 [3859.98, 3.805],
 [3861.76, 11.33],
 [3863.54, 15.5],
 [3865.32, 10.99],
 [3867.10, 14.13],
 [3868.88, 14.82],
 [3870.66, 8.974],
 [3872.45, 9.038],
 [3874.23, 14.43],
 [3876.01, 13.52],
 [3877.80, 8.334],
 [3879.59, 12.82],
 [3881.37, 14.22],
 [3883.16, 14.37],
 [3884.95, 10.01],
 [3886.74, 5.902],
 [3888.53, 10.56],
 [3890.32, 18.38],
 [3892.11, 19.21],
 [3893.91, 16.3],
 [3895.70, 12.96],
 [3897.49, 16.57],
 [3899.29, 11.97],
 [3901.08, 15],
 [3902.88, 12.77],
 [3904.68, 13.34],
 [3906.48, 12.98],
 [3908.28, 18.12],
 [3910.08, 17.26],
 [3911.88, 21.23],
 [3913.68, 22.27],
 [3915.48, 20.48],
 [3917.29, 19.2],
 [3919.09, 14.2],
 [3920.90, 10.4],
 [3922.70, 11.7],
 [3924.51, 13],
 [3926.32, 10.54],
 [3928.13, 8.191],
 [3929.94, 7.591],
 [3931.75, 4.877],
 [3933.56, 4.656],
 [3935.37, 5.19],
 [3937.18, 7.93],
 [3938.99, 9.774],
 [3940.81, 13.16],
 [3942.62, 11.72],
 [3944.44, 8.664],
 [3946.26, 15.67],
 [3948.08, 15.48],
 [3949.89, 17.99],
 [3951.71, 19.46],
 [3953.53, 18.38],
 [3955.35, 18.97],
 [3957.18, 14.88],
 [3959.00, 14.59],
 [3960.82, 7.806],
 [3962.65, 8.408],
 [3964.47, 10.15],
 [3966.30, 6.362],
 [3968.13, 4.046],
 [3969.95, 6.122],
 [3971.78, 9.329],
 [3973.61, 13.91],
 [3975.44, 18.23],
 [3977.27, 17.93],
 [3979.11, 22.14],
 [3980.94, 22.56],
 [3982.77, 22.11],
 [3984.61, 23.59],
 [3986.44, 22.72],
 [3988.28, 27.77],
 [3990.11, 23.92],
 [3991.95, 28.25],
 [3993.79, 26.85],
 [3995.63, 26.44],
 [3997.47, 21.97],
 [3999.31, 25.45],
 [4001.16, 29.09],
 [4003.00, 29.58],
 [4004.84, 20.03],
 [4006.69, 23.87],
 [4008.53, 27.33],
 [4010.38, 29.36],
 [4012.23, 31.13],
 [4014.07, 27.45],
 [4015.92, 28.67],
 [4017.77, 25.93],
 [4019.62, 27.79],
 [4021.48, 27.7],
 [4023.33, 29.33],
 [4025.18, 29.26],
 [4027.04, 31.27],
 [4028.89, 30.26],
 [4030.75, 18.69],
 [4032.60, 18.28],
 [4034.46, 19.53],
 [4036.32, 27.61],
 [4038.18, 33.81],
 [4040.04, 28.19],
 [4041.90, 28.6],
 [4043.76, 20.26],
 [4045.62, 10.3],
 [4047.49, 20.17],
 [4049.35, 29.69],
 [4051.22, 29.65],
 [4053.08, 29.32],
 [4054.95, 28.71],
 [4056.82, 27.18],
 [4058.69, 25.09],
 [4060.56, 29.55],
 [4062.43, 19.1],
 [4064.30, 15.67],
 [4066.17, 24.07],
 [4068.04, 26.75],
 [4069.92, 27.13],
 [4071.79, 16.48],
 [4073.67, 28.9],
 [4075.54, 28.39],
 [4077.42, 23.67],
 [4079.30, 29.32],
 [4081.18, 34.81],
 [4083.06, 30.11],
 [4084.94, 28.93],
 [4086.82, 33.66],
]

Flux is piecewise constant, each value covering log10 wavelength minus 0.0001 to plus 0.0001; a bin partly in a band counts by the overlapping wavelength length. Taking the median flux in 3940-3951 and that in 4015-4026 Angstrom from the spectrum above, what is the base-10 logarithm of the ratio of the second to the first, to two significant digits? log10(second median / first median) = 0.29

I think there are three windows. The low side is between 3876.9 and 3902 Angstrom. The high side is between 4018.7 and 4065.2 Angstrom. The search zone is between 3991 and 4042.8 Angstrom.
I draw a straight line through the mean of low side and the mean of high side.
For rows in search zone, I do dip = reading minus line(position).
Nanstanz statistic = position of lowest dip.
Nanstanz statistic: 4032.60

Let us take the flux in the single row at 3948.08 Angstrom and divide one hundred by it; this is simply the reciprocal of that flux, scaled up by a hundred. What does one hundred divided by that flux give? 6.5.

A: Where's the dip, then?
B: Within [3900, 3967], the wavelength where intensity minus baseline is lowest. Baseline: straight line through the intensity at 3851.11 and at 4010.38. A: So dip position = 3966.30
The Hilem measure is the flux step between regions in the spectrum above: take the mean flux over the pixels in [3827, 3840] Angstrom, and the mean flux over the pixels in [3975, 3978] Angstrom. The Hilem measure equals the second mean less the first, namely 10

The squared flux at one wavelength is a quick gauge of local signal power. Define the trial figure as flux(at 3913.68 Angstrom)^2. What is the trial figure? 496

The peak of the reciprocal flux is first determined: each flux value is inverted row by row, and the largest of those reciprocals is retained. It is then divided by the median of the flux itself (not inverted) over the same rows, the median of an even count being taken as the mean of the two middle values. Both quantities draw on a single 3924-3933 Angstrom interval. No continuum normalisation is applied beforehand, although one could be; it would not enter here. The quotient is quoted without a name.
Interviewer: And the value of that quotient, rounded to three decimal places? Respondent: 0.025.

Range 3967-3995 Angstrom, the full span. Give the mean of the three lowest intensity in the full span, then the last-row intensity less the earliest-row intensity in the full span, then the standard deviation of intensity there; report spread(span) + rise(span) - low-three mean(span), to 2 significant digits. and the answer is 24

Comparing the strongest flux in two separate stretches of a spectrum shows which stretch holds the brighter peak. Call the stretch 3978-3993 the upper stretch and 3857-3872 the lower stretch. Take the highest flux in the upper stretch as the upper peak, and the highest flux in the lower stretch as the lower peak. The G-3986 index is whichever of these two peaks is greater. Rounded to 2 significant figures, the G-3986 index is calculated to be 28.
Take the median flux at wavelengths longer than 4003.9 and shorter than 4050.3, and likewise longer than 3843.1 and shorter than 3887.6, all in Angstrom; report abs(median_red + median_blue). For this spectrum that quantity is 41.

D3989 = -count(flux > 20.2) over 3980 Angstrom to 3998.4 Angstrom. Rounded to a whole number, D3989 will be -10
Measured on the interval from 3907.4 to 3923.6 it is -3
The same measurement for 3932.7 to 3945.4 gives 0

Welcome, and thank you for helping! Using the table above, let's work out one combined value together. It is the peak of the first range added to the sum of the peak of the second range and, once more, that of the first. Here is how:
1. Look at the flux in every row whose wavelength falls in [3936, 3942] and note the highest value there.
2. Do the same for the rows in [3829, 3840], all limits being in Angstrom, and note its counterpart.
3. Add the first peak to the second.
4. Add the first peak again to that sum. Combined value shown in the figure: 37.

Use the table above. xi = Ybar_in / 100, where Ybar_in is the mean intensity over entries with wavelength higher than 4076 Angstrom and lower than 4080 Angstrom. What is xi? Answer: 0.265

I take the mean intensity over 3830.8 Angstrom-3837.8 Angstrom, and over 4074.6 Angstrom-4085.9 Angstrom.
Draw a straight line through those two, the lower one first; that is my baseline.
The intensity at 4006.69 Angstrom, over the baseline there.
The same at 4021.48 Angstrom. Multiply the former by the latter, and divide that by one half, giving 2.4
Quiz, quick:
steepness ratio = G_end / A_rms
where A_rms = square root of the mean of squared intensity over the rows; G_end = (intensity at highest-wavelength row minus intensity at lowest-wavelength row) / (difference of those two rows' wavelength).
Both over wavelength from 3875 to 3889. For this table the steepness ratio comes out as -0.020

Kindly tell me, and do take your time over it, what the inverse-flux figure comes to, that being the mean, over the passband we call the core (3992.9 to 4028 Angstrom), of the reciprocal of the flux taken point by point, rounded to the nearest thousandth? 0.037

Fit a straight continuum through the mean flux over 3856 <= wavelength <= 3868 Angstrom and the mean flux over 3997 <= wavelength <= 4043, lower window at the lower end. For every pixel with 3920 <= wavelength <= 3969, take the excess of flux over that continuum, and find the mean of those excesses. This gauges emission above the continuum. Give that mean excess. -8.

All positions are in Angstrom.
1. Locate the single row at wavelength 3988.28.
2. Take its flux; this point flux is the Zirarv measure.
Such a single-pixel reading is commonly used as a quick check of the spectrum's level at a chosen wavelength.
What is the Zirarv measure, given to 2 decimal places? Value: 27.77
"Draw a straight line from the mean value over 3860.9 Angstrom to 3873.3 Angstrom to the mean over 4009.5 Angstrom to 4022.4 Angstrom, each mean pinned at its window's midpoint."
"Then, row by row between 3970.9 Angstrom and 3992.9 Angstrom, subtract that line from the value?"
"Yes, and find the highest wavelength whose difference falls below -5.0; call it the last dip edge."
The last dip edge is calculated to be 3977.27 Angstrom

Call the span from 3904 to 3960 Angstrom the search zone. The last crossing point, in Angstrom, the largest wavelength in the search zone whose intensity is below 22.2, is 3959.00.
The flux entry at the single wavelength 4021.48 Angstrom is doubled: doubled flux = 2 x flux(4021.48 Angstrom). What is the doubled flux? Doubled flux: 55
